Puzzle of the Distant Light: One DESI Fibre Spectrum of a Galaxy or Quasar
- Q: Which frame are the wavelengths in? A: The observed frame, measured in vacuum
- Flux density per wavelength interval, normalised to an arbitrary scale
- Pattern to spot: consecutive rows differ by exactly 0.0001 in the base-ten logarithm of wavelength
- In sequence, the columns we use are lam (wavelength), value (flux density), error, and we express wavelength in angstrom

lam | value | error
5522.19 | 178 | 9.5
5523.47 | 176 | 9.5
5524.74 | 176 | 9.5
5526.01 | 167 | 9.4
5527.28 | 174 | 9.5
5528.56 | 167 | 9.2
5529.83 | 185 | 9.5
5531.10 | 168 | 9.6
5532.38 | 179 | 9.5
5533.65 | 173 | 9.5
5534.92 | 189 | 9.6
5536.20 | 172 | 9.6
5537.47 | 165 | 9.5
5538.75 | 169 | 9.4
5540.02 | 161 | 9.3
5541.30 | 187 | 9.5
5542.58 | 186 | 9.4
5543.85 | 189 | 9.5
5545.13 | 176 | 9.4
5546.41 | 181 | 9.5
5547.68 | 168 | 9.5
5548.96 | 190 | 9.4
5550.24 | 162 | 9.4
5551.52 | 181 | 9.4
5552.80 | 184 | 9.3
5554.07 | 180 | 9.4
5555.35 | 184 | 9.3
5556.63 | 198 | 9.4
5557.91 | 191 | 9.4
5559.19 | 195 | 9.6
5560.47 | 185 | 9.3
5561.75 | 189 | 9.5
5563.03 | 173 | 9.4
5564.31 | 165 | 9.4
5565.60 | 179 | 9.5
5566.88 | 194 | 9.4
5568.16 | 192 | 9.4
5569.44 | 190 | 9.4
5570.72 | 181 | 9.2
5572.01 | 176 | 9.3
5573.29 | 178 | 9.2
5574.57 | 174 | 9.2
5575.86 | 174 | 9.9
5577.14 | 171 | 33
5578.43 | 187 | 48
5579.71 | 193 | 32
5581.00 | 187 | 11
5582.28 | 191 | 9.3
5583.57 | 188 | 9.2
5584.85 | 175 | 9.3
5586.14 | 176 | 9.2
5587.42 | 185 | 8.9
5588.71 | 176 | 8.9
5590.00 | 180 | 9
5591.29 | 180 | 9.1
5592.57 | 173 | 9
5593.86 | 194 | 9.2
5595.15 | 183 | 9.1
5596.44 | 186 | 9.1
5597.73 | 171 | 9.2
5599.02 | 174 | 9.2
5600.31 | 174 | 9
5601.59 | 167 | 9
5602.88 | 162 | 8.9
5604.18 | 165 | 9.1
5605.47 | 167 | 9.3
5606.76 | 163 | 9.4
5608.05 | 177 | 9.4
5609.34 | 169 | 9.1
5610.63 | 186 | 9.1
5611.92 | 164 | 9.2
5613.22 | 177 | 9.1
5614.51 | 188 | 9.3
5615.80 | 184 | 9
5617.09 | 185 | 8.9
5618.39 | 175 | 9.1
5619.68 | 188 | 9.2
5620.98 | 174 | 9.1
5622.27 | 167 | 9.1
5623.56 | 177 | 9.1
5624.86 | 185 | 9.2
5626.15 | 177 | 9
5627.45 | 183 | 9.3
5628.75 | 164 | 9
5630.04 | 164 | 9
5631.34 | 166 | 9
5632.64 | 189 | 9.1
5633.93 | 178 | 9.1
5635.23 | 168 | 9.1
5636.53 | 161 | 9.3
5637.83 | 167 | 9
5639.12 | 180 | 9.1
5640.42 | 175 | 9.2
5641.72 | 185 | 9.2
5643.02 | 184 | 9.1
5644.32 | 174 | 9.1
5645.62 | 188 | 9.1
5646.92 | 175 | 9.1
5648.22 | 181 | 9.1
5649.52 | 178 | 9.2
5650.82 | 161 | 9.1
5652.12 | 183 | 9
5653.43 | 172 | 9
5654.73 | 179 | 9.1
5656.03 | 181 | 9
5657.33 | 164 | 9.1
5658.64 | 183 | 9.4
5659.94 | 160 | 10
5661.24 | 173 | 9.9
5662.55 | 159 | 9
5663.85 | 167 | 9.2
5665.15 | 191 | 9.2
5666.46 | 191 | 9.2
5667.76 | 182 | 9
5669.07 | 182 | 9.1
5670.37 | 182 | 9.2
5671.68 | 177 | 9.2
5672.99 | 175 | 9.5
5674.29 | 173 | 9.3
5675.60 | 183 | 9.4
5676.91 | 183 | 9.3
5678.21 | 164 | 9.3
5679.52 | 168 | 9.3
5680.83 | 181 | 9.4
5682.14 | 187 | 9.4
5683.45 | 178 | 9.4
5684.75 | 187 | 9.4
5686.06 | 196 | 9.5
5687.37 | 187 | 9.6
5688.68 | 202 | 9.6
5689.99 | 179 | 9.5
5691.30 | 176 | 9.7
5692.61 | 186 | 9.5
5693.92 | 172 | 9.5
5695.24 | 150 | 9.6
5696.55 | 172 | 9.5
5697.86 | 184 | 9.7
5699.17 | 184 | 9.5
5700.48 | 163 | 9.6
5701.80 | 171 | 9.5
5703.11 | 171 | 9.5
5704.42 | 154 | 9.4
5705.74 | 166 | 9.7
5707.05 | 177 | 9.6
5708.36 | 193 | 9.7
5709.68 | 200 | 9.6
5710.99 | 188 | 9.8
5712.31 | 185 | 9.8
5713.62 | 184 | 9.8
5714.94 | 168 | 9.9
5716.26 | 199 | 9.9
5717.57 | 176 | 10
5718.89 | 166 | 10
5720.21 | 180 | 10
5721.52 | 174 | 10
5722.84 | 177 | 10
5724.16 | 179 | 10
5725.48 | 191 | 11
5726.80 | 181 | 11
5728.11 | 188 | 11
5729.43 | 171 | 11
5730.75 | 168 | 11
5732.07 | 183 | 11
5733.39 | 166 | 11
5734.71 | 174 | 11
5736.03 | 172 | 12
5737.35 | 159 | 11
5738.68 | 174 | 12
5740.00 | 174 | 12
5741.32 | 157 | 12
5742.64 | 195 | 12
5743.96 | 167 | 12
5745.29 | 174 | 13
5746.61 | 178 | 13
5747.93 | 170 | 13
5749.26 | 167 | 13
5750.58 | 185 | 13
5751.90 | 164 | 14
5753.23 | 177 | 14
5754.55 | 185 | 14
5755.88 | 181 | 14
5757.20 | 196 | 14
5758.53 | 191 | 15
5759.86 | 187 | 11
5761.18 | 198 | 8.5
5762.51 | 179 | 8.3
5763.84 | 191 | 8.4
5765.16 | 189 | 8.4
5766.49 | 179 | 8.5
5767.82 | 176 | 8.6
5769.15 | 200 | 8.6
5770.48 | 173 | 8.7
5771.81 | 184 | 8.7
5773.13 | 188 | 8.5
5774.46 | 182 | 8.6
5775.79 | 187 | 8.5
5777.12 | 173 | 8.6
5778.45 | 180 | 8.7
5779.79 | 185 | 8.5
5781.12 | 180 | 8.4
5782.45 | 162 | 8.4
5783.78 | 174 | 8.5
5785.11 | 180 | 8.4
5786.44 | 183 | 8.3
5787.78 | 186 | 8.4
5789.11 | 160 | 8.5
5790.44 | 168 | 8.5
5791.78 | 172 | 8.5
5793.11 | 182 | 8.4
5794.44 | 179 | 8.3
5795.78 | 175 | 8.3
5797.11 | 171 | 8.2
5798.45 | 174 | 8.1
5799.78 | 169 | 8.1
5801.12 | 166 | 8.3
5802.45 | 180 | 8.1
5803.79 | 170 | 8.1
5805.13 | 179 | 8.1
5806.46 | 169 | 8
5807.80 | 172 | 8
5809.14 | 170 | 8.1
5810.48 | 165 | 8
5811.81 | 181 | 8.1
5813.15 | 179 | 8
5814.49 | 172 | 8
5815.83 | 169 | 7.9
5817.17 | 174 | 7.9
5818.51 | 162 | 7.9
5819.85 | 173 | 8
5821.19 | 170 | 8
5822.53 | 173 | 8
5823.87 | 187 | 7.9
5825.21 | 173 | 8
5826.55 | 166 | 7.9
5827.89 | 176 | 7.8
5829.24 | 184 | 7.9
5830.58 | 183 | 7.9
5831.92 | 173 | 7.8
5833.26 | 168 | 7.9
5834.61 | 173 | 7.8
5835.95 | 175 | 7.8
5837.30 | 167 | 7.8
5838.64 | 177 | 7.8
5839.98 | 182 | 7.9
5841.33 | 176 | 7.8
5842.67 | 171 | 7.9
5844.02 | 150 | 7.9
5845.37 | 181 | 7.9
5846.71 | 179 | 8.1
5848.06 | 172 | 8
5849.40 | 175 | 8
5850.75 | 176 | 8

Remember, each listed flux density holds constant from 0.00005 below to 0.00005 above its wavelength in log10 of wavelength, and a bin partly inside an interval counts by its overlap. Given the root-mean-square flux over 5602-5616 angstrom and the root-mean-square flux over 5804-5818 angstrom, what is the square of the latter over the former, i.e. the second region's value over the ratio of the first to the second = 173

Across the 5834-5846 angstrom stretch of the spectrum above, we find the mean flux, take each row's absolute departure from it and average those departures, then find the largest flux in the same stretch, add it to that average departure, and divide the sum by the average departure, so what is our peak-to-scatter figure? 29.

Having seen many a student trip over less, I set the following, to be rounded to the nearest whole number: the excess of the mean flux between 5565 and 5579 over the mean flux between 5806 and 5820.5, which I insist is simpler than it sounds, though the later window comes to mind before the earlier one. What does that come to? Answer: 10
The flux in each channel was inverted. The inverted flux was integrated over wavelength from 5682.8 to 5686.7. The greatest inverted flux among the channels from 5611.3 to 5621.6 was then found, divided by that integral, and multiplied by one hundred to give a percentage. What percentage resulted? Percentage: 29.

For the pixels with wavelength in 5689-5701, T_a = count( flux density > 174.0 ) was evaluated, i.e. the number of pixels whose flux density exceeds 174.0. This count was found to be 5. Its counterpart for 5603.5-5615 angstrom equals 4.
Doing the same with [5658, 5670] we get 5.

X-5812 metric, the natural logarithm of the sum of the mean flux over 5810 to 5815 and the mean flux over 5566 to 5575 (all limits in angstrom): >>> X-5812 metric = 5.88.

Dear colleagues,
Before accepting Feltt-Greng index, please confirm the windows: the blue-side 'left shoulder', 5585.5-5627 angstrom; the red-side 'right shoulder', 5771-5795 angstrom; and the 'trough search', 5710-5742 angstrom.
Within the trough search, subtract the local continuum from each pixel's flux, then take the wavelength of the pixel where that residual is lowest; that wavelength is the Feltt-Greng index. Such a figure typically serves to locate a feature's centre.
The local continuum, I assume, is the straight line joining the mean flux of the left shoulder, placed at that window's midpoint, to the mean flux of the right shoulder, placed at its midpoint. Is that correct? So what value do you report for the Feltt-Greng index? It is 5741.32 angstrom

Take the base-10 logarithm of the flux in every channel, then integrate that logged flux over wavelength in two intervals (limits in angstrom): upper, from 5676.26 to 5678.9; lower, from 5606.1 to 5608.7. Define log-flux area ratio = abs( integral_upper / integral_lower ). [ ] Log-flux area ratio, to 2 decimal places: 1.02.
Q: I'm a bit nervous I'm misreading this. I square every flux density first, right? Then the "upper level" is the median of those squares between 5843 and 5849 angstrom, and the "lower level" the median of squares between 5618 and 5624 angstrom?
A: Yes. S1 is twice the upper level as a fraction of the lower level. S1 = 2.01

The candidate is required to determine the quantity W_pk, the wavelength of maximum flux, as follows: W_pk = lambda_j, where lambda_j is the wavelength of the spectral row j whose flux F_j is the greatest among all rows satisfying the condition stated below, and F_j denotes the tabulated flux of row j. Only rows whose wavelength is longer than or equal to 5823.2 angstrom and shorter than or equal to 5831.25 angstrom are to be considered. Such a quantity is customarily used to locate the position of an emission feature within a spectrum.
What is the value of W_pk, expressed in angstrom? 5823.87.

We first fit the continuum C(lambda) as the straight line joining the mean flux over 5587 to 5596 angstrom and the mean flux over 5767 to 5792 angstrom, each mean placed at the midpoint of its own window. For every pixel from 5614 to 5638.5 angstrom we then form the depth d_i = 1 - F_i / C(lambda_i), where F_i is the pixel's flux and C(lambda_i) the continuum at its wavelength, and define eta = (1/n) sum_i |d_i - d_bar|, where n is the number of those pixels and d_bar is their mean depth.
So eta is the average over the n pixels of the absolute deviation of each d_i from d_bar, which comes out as 0.044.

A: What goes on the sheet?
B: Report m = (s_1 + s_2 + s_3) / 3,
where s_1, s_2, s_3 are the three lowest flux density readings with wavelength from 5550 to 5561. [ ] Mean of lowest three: 174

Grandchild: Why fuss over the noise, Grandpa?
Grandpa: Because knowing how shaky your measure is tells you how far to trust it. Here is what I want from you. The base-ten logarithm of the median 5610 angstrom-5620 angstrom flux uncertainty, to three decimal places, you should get 0.959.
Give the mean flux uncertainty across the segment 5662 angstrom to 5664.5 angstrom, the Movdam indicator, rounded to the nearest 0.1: 9.1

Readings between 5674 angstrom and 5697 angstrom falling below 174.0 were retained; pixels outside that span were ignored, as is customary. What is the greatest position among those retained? 5696.55 angstrom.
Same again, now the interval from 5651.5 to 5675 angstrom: 5674.29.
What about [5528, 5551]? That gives 5550.24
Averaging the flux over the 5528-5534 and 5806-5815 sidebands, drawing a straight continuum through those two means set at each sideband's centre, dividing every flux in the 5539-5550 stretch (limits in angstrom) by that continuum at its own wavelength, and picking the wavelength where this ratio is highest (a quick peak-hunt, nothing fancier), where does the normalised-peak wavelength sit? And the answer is 5548.96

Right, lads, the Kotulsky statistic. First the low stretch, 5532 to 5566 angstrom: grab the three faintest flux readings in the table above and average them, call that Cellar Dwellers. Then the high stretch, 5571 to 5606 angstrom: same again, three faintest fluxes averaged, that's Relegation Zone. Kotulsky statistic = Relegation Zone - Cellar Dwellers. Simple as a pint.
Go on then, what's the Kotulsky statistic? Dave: 2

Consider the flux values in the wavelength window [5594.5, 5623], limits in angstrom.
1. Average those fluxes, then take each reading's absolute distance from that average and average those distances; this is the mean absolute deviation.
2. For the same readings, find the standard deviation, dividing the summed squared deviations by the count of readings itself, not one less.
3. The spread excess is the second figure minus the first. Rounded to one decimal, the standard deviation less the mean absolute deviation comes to 1.2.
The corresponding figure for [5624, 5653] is 1.2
